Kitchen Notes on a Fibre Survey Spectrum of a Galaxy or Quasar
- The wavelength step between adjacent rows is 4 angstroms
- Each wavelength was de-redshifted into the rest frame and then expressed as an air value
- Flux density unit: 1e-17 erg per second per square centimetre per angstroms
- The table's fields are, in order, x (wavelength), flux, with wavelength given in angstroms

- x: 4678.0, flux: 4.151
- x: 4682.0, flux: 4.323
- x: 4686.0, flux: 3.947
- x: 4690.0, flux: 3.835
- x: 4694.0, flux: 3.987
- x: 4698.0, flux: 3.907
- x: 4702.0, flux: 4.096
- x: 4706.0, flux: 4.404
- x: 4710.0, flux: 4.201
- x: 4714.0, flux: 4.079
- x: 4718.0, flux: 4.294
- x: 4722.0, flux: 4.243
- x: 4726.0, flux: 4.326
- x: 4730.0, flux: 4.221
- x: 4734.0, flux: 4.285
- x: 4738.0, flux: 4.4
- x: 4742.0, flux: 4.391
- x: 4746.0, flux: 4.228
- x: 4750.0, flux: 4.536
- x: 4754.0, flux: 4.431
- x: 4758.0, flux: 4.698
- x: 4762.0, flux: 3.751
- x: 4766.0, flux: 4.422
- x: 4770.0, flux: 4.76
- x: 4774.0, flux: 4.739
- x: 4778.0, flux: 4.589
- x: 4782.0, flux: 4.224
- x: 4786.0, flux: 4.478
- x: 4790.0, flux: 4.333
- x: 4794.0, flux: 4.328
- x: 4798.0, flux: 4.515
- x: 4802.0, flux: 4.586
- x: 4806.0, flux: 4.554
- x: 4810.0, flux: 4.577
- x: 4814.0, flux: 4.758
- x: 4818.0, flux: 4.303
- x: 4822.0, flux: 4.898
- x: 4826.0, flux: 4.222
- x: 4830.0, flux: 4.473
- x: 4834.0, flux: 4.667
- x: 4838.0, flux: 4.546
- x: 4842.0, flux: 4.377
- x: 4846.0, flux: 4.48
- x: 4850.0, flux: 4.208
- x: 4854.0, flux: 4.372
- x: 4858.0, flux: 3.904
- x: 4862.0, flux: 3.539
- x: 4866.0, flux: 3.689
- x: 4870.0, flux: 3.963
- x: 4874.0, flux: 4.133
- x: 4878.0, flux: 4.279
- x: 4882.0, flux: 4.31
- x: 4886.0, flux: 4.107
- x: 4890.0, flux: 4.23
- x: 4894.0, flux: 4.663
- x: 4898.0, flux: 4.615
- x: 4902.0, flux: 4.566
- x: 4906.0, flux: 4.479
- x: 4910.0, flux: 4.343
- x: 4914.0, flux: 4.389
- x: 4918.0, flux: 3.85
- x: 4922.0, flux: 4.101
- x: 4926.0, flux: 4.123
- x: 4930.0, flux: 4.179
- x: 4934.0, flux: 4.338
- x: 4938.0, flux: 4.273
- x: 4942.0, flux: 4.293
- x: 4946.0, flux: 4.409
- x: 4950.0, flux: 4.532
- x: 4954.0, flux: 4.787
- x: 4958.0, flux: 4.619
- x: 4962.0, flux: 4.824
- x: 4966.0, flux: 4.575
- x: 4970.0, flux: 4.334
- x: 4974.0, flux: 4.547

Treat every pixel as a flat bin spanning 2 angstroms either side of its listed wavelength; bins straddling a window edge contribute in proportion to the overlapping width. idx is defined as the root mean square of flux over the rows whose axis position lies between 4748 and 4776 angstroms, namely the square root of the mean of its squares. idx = 4.49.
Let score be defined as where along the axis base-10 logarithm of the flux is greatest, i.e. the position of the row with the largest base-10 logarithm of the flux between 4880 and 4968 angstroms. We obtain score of 4962.0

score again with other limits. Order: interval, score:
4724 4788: 4770.0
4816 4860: 4822.0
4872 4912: 4894.0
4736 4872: 4822.0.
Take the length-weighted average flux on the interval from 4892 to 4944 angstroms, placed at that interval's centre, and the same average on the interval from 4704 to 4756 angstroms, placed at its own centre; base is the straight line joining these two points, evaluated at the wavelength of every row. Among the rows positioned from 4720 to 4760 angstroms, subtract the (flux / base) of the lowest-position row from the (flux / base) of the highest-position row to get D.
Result 0.10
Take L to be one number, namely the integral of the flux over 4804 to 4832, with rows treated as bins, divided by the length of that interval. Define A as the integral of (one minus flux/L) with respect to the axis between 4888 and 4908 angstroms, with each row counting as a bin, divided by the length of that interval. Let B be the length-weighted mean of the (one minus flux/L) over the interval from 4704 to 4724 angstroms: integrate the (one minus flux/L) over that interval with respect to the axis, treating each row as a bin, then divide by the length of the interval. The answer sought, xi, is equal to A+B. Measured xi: 0.07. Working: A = 0.007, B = 0.07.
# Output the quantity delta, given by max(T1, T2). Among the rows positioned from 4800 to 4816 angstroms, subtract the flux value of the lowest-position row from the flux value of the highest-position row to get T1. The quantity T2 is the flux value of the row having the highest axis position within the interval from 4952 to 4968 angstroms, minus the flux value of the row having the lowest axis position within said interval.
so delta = 0.17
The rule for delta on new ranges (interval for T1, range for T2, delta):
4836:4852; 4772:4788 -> -0.26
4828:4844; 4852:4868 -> -0.10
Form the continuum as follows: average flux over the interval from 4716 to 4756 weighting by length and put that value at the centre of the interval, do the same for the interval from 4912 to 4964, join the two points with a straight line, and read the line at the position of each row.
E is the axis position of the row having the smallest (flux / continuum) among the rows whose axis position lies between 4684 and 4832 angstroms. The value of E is 4762.0 angstroms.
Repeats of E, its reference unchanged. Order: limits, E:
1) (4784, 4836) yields 4826.0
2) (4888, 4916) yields 4890.0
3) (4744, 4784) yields 4762.0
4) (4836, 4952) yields 4862.0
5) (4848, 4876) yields 4862.0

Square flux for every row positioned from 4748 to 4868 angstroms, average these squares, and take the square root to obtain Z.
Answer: 4.41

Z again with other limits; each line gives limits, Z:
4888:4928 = 4.34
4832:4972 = 4.33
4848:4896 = 4.13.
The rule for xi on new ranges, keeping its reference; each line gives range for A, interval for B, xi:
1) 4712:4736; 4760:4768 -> 0.17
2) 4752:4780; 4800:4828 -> 0.01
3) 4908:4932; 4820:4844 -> 0.09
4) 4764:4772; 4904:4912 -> 0.02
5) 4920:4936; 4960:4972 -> 0.07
